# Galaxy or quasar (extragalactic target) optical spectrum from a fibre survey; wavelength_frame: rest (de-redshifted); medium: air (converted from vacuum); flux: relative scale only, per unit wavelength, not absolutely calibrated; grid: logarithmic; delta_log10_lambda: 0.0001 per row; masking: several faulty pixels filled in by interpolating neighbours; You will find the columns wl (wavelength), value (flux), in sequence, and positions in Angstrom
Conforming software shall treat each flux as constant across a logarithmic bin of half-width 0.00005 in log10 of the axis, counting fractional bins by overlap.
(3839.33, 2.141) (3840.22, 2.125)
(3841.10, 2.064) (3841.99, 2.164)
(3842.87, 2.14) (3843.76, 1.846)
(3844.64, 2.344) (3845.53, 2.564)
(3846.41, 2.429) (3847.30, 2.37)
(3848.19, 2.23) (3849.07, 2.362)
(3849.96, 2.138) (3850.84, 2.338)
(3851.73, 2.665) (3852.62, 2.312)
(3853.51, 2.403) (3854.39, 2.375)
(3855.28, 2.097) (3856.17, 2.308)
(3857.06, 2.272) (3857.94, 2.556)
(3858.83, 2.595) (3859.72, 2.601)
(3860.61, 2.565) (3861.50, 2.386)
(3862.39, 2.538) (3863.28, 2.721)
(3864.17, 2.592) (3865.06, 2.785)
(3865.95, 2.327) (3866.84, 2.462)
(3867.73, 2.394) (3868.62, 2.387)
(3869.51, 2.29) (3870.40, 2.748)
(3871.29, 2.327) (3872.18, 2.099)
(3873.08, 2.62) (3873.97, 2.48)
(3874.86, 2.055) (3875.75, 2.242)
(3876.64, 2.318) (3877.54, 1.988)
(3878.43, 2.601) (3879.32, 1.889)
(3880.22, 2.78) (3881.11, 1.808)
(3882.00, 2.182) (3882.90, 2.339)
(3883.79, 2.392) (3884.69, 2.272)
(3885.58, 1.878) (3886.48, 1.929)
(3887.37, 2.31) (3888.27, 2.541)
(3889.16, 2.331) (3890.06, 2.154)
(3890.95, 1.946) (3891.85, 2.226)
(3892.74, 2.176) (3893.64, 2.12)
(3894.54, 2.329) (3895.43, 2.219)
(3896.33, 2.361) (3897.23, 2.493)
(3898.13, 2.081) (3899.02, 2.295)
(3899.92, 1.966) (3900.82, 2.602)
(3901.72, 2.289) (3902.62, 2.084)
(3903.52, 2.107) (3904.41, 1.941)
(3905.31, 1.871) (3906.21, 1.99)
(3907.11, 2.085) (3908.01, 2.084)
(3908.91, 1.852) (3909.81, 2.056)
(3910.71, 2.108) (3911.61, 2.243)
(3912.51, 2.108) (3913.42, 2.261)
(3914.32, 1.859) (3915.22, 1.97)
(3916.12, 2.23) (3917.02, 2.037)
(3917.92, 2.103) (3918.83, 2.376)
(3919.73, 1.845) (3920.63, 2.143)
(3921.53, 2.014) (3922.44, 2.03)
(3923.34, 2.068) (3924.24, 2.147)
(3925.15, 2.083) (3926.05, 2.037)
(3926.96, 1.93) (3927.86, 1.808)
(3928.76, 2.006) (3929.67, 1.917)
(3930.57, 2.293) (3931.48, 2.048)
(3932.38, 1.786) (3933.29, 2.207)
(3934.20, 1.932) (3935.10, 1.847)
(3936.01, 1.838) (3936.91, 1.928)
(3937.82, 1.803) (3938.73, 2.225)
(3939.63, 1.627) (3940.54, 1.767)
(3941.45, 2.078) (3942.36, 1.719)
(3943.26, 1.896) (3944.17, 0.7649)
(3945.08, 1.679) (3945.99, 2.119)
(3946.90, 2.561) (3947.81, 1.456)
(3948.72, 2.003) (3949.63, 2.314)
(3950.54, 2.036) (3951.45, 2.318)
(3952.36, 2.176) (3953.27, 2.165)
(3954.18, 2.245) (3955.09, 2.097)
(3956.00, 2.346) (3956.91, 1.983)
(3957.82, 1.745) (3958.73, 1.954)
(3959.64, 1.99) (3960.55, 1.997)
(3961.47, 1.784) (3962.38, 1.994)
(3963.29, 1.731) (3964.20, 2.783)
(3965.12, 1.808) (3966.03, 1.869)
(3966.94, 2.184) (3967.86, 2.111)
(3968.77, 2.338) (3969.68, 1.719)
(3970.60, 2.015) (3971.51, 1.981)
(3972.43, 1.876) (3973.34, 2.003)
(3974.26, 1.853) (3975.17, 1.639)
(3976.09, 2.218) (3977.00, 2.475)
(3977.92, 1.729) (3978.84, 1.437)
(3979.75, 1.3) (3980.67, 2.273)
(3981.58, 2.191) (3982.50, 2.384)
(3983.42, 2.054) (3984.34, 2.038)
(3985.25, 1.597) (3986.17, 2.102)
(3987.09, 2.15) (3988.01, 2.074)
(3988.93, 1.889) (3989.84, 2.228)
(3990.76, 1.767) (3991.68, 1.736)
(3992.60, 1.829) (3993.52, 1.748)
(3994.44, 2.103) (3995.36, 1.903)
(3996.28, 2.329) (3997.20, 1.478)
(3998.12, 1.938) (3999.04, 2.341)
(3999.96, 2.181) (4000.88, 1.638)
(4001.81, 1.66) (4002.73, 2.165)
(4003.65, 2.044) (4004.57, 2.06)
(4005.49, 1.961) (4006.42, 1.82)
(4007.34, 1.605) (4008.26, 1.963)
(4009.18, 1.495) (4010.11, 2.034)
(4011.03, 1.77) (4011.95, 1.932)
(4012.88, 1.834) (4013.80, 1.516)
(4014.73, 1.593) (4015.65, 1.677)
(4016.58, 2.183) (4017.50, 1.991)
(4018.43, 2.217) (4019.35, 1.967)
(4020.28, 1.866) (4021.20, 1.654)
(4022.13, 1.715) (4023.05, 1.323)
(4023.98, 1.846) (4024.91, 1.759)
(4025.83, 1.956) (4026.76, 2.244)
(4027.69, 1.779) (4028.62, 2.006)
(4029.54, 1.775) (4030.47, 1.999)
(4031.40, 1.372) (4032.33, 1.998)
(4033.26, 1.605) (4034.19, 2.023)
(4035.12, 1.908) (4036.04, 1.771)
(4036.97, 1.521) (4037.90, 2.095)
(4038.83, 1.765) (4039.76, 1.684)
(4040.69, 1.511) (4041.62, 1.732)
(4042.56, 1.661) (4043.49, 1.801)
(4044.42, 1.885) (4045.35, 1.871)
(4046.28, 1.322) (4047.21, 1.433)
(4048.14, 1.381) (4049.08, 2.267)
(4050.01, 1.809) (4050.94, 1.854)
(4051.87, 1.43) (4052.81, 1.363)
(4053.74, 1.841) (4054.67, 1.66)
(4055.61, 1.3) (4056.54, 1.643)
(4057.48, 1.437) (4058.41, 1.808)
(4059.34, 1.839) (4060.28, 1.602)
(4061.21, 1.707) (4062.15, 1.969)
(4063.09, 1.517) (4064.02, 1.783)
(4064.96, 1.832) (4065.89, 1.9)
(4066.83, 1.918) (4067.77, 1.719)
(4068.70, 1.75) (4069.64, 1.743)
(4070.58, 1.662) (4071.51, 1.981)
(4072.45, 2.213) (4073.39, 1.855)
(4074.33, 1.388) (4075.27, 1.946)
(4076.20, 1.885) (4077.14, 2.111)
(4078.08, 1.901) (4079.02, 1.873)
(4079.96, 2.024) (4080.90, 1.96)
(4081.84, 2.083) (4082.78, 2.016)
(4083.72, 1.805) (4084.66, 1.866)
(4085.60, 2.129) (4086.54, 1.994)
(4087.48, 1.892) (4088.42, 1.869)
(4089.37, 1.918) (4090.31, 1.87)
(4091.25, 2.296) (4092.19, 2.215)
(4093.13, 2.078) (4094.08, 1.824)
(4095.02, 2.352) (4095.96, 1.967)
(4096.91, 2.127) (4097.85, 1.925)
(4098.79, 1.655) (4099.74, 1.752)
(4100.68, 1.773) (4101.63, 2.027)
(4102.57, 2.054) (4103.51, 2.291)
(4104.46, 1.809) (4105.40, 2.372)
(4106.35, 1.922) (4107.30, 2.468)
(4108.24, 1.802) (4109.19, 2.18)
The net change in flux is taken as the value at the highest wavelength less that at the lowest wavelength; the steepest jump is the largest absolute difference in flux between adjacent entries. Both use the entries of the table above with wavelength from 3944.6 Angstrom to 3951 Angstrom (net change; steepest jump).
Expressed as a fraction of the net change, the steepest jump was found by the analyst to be 3.1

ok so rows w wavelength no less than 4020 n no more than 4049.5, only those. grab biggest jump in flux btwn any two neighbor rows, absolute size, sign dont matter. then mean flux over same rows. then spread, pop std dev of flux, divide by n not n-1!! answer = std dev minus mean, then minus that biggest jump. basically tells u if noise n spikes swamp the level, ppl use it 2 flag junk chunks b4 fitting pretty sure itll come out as -2.41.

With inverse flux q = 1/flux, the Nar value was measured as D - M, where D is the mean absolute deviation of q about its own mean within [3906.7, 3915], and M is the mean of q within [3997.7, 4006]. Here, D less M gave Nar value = -0.482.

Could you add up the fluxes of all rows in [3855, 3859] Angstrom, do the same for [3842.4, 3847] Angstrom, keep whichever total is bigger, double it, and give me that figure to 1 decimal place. 23.7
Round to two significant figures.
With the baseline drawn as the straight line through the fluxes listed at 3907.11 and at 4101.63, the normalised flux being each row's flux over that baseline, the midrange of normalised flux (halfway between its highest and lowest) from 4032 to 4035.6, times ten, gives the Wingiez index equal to 8.9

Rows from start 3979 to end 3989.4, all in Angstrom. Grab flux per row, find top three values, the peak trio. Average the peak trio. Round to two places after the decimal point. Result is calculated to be 2.28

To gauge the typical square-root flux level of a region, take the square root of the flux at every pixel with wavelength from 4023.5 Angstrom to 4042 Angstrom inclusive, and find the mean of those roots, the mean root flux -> 1.35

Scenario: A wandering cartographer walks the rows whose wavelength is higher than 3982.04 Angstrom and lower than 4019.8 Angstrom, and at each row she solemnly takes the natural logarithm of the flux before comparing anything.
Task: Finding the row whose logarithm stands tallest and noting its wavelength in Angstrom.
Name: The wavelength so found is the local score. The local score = 3982.50 Angstrom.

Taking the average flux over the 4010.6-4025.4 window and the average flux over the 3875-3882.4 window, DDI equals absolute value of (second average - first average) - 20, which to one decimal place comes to -19.6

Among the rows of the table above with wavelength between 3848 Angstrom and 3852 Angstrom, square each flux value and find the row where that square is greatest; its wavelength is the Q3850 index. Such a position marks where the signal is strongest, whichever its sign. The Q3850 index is 3851.73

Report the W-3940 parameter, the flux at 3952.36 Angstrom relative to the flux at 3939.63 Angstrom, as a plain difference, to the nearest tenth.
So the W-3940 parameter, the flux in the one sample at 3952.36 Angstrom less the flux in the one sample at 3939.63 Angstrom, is 0.5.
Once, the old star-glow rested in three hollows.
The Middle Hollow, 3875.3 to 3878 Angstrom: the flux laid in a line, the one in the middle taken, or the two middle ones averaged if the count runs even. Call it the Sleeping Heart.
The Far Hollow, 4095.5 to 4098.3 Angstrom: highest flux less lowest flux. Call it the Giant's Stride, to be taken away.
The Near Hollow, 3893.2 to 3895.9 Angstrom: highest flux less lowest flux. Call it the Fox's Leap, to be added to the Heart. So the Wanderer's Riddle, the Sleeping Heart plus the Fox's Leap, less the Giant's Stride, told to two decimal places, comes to 2.25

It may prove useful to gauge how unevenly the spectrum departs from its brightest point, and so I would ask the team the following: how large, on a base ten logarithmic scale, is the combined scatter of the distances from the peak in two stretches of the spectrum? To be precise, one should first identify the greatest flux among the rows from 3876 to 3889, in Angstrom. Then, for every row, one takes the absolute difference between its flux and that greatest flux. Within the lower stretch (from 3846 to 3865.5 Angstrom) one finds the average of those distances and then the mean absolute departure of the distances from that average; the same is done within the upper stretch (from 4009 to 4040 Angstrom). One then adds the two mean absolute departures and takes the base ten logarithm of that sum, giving -0.47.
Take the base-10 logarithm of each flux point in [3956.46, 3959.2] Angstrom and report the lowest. 0.24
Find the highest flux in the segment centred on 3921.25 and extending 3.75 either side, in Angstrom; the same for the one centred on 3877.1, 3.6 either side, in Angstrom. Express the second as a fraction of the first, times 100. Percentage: 117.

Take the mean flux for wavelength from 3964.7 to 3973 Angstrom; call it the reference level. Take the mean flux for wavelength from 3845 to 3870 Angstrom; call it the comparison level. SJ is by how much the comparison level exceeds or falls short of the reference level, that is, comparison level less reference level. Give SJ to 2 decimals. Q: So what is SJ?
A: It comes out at 0.44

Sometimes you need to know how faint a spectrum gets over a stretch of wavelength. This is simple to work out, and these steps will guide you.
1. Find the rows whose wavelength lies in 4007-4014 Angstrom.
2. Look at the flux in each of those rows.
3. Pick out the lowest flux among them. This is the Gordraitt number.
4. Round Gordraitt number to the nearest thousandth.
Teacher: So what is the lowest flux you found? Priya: 1.495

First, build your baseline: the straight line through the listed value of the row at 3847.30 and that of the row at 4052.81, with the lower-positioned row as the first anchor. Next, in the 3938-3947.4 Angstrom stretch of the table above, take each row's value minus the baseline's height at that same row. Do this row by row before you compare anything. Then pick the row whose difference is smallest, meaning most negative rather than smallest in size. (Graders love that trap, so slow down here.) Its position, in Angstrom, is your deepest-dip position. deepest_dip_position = 3944.17 Angstrom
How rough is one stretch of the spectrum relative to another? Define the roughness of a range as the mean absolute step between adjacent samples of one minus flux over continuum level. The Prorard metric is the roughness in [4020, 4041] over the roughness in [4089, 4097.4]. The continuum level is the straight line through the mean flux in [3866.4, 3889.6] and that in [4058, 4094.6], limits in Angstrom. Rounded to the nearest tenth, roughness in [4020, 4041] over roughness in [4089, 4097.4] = 1.1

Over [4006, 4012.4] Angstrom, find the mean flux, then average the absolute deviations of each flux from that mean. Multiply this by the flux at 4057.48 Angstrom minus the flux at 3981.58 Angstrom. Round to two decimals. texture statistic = -0.12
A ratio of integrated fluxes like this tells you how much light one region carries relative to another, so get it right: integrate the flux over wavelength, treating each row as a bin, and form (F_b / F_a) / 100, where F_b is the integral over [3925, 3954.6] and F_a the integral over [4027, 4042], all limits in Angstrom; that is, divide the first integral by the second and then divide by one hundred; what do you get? 0.022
